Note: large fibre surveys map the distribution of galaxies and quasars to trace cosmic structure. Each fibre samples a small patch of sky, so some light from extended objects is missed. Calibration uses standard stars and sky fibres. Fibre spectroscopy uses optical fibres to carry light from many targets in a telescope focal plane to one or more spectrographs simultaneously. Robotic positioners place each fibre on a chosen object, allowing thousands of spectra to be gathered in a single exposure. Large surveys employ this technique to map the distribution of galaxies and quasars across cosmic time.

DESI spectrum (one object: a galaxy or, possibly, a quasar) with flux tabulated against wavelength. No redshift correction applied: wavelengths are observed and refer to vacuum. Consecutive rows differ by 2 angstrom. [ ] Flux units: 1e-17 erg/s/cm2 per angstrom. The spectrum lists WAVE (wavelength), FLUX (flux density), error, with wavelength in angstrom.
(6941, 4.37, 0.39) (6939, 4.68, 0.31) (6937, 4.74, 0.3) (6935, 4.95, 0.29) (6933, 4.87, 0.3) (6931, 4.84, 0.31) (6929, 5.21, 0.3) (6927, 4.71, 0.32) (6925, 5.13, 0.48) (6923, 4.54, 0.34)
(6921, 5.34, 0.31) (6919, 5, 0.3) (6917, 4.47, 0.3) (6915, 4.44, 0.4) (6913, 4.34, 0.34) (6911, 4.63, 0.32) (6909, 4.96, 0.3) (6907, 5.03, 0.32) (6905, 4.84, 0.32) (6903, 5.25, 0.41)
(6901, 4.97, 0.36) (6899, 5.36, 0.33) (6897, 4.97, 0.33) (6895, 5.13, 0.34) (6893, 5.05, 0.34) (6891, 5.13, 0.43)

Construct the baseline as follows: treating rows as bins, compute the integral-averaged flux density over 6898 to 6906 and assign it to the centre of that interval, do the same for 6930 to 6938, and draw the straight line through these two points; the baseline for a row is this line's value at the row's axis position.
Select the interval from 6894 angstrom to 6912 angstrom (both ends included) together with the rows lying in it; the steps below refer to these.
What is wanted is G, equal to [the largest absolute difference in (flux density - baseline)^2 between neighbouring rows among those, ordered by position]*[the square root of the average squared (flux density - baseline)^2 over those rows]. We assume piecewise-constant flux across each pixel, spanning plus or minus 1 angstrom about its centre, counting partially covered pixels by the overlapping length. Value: 0.010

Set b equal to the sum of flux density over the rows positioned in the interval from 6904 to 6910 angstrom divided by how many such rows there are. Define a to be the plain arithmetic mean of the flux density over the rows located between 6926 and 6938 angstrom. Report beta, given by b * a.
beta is 24.2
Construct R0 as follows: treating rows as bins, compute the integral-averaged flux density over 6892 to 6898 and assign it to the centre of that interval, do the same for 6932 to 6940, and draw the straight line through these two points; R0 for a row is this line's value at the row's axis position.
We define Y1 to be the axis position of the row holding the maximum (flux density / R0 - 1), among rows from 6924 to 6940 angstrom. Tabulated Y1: 6929 angstrom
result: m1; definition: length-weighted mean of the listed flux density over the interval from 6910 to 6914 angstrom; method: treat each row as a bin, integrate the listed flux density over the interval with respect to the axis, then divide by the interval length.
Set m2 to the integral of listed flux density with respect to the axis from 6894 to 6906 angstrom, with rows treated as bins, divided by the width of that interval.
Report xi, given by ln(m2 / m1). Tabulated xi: 0.13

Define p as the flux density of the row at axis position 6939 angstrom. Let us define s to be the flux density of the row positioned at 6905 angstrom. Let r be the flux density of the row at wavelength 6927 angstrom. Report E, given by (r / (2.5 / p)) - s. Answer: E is 3.98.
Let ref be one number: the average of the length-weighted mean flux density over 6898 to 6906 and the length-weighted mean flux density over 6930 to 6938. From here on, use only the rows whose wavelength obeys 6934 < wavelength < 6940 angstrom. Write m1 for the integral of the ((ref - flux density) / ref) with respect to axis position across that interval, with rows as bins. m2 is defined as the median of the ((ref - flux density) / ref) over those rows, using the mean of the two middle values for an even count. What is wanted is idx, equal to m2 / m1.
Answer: 0.21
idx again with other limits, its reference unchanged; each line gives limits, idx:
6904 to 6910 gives 0.09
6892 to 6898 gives 0.17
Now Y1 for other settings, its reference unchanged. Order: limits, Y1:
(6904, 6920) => 6919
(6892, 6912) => 6899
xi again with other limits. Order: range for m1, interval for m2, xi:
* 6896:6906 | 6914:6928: -0.06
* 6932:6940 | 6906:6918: -0.03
